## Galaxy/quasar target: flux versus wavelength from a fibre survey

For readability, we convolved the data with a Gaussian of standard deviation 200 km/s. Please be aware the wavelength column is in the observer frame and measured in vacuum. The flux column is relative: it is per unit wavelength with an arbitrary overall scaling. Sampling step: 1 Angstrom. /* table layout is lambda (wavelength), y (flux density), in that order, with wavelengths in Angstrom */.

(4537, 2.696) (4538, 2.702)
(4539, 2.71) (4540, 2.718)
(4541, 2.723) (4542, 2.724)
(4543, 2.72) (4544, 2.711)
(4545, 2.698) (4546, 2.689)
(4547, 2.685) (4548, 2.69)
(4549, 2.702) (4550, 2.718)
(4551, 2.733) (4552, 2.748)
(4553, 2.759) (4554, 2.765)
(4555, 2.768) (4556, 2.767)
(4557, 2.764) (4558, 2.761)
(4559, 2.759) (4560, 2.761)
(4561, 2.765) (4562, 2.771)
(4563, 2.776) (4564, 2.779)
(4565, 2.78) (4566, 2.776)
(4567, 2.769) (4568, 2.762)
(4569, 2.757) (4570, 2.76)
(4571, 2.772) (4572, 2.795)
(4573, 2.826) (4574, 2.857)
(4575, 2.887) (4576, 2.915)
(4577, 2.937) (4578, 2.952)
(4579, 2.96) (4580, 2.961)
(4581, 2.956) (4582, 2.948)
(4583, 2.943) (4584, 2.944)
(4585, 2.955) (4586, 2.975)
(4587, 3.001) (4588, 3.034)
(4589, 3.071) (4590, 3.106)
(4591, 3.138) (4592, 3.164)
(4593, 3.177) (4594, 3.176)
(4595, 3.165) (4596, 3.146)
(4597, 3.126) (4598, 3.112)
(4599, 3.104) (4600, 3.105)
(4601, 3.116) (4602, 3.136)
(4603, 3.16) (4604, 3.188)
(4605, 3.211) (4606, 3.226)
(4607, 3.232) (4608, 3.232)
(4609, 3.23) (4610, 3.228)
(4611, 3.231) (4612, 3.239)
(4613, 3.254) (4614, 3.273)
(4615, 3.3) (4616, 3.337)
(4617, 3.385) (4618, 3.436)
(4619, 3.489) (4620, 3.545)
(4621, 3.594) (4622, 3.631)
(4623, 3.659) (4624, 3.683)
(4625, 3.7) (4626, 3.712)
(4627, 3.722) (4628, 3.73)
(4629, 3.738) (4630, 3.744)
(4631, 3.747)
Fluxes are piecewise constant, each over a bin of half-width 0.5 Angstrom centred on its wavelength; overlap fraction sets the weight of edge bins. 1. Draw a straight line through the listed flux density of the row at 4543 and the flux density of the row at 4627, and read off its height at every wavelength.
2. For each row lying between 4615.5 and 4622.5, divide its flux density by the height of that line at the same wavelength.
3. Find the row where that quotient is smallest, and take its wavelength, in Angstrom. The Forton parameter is 4616 Angstrom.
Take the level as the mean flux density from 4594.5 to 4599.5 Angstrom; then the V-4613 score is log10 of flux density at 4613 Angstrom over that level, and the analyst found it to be 0.02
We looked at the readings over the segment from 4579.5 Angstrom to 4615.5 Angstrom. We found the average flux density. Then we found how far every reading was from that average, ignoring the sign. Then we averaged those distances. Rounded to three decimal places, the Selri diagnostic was 0.087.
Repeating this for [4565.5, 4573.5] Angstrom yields 0.017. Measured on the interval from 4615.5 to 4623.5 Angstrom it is 0.098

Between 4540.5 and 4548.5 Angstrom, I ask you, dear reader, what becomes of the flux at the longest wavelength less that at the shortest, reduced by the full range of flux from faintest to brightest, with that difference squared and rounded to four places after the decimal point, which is 0.0052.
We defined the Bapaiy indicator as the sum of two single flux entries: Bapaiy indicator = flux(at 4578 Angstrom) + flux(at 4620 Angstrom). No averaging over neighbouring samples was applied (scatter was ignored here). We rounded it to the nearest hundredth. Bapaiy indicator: 6.50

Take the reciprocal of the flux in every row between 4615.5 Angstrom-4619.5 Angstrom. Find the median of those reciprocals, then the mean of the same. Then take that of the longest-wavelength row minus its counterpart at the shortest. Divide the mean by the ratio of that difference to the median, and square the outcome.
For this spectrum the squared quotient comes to 43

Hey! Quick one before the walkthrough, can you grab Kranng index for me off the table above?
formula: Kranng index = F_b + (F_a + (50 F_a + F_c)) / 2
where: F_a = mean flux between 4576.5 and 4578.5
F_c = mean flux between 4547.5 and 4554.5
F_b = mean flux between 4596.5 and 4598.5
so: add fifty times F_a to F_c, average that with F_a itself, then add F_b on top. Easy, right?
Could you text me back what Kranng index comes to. 80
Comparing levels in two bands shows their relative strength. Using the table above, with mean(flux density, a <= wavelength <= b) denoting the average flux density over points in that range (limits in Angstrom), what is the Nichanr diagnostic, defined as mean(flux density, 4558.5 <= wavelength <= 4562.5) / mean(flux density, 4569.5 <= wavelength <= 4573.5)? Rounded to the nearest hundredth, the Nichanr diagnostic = 0.99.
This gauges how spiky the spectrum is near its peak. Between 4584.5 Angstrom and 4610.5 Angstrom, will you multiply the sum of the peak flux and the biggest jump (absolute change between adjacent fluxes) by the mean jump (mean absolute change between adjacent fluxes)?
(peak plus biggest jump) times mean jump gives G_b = 0.056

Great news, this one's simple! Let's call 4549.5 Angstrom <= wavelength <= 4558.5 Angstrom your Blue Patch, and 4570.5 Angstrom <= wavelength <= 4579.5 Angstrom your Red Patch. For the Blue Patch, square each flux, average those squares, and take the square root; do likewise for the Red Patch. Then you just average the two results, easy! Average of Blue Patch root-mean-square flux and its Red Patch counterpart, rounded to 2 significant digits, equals 2.8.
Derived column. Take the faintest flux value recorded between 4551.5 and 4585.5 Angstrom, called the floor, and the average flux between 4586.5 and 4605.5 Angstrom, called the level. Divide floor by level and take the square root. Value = 0.937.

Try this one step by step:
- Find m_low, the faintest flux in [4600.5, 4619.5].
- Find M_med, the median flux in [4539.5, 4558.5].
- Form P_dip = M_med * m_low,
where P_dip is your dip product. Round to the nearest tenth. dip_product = 8.5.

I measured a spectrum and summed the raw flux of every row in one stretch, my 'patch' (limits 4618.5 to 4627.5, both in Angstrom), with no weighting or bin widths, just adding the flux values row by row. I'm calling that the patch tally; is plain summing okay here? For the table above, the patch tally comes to 33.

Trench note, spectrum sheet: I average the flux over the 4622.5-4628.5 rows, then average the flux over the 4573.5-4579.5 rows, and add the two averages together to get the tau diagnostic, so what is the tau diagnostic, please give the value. 6.6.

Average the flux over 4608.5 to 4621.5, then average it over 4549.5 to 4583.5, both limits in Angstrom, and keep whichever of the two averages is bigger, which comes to 3.3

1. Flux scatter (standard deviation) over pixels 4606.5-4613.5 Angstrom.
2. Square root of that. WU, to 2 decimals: 0.09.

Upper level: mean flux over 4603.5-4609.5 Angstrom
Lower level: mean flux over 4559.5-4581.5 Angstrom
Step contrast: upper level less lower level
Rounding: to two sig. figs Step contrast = 0.39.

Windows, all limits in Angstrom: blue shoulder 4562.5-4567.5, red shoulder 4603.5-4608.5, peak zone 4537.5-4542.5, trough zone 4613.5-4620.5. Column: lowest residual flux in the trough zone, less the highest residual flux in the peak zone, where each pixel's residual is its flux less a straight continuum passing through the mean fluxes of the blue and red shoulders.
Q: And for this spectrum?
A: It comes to -0.25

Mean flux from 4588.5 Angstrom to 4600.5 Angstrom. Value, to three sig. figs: 3.13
